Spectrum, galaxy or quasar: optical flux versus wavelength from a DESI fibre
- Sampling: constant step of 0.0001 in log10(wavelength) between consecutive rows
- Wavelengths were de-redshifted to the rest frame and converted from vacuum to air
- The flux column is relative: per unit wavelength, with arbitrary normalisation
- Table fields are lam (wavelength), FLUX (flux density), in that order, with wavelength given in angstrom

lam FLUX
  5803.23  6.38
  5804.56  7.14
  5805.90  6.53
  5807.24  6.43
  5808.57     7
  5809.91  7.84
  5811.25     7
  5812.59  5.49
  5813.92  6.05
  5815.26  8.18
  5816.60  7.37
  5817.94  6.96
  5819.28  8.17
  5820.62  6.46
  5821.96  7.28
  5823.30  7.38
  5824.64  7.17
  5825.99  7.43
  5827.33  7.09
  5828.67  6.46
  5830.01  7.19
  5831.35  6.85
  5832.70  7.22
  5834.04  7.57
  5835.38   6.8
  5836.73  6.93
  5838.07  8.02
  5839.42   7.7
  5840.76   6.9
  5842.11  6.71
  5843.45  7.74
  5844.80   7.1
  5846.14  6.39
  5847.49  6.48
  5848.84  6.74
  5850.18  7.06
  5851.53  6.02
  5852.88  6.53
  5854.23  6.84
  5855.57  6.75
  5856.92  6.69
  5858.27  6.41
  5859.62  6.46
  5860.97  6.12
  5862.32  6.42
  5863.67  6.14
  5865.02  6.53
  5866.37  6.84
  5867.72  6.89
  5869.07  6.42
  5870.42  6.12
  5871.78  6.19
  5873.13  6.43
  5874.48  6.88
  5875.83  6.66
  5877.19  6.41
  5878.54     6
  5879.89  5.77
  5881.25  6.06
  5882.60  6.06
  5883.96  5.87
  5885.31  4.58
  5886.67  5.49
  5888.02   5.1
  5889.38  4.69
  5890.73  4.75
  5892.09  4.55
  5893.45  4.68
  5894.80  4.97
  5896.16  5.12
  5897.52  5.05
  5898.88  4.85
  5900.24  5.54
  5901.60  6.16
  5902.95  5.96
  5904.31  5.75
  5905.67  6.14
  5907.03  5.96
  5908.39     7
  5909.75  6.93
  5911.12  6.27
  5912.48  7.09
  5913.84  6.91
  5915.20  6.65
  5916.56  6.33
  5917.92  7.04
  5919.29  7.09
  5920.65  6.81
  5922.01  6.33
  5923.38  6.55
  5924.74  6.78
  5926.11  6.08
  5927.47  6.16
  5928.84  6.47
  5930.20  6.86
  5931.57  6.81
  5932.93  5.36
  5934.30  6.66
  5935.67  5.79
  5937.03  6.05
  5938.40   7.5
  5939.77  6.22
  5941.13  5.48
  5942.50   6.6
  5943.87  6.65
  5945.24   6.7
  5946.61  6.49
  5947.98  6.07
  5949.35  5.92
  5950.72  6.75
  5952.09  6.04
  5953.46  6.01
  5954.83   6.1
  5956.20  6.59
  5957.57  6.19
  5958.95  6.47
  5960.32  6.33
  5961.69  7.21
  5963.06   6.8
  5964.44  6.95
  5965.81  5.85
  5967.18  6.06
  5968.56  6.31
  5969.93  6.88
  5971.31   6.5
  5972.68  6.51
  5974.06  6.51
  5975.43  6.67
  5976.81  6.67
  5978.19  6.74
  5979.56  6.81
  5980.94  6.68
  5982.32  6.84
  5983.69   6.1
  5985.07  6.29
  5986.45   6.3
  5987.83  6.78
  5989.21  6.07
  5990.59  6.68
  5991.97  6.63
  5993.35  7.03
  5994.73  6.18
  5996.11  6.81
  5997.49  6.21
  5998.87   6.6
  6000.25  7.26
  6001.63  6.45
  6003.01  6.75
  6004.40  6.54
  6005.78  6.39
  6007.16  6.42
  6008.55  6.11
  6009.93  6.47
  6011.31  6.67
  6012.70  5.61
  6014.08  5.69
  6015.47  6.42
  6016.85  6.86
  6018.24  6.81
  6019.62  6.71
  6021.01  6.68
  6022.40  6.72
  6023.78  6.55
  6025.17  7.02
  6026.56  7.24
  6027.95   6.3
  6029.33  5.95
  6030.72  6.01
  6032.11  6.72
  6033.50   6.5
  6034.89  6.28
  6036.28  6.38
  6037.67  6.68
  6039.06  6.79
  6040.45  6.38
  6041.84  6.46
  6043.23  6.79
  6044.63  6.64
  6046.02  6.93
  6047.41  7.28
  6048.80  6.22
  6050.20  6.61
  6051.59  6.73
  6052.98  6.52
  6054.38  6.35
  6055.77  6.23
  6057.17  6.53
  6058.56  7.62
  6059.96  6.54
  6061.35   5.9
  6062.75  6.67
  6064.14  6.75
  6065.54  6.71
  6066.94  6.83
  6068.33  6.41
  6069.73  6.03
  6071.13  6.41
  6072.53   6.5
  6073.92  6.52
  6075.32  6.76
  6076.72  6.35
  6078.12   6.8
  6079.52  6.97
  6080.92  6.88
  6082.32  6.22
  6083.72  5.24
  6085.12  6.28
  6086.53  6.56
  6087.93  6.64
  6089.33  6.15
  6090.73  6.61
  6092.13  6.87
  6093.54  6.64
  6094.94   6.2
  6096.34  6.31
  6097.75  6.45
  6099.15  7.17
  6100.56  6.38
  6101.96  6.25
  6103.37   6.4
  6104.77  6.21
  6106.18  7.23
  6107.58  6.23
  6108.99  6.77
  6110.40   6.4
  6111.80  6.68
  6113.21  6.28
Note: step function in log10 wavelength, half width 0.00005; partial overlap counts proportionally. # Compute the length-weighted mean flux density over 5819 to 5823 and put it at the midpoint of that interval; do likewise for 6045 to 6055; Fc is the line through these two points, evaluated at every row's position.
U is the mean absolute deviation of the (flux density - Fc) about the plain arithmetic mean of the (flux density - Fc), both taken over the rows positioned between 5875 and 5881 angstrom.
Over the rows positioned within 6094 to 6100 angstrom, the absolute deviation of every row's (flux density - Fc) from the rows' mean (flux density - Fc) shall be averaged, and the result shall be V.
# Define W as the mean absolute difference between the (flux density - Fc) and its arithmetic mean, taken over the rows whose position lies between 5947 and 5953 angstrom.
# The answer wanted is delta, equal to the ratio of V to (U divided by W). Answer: 0.28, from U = 0.32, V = 0.32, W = 0.278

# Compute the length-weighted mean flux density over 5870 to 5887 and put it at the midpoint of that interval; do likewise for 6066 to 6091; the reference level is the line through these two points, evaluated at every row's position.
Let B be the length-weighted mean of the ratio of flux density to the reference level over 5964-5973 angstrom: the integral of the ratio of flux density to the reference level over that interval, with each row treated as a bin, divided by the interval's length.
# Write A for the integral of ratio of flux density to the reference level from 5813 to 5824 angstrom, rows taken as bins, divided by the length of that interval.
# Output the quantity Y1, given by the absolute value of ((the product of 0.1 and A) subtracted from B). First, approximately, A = 1.21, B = 1.03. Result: 0.91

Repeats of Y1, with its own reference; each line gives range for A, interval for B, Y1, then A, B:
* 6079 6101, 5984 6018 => 0.93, 1.00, 1.03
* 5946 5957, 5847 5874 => 0.98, 1.01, 1.08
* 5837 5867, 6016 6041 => 0.92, 1.13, 1.04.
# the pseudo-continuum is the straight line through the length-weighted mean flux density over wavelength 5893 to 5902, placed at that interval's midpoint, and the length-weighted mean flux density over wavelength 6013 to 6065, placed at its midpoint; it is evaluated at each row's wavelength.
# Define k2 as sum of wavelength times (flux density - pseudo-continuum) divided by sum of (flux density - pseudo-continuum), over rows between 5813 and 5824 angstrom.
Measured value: 5818.7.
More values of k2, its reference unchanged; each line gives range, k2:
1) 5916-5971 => 5939.3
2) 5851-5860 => 5855.6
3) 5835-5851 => 5842.4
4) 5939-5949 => 5944.2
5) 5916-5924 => 5919.8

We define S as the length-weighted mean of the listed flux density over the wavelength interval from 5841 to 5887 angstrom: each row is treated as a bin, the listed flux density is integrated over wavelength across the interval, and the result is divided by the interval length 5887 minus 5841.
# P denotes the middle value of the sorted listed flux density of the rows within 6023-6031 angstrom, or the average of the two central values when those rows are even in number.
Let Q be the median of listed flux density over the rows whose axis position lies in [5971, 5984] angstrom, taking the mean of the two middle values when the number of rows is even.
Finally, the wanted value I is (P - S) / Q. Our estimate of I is 0.00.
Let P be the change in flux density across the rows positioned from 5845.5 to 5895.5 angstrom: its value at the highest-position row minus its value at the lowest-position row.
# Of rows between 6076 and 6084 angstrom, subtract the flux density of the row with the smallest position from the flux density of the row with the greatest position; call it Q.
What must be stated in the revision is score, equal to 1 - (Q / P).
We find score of 0.2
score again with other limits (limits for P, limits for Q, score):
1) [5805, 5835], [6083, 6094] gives -0.3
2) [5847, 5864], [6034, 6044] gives 2.5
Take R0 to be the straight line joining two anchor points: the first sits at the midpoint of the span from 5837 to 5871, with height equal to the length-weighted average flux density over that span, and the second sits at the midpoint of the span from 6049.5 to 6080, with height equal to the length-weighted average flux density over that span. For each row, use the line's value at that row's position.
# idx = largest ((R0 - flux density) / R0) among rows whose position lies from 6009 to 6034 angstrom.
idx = 0.15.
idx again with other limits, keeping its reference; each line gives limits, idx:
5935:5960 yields 0.18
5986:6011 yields 0.08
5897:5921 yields 0.28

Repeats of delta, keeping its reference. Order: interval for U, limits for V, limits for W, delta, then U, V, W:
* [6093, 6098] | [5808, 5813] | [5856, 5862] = 0.71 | 0.15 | 0.67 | 0.153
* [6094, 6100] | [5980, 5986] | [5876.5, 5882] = 0.15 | 0.32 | 0.28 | 0.175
